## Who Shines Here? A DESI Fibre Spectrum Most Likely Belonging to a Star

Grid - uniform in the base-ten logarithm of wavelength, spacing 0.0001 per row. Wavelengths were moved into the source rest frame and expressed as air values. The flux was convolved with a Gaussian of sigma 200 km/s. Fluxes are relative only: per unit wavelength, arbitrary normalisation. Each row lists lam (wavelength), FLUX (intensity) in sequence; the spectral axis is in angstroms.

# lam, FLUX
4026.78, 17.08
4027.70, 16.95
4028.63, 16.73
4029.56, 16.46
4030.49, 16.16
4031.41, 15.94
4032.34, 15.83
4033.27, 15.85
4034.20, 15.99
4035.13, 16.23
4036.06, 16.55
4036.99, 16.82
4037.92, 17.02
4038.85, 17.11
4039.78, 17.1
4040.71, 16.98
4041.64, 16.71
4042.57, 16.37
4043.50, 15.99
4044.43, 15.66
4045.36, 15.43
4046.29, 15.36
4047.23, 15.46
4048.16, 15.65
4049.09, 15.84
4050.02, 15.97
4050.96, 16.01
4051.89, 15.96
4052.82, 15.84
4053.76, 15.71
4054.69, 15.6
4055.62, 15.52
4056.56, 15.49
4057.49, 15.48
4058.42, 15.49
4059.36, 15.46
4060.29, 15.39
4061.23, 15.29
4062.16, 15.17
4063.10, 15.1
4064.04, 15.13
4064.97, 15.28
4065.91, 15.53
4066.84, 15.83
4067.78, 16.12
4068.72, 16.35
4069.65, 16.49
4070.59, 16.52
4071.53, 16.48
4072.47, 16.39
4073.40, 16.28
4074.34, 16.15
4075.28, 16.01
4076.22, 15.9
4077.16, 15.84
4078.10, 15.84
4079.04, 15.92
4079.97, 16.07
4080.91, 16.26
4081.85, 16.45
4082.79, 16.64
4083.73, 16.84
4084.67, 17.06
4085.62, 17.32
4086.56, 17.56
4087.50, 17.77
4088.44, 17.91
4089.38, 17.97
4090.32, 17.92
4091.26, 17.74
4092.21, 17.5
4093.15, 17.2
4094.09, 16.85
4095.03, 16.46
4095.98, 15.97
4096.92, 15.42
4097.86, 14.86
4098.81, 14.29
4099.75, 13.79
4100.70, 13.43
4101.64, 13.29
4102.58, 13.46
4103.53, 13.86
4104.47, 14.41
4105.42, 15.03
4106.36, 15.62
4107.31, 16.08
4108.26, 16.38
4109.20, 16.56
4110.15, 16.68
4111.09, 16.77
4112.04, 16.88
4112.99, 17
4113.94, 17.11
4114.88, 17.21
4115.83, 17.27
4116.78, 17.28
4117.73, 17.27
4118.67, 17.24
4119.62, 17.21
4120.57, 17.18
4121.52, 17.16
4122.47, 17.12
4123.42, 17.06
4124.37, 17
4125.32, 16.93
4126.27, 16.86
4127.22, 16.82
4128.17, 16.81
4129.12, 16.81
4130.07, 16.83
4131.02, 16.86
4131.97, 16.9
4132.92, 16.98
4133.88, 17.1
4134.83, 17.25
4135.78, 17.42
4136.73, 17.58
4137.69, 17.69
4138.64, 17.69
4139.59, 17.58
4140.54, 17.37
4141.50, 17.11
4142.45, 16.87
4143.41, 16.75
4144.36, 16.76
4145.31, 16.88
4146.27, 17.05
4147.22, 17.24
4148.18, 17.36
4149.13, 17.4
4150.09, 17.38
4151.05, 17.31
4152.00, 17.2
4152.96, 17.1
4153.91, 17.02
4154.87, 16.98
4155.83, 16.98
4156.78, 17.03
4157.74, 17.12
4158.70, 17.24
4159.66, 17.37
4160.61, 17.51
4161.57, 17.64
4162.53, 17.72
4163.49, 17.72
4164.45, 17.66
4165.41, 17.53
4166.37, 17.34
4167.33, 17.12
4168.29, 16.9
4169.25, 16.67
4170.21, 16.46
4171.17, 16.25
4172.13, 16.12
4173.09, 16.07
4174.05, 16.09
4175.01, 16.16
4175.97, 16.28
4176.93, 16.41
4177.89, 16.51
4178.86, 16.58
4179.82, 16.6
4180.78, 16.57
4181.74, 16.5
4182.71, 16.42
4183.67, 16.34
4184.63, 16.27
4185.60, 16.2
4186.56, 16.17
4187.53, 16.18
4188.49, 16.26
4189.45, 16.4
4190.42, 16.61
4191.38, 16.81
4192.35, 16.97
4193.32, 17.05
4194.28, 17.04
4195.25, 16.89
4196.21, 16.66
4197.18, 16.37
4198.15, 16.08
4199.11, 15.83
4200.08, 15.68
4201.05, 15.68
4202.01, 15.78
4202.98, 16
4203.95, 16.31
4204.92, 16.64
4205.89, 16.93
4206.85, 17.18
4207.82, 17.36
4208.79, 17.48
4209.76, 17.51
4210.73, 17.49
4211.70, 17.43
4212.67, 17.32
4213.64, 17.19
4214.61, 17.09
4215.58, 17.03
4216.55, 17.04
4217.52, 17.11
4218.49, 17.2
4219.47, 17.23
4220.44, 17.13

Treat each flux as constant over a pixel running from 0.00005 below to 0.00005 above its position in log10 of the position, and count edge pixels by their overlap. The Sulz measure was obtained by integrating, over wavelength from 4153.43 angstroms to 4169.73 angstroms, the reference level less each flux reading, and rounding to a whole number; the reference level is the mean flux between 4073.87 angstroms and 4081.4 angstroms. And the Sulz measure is -21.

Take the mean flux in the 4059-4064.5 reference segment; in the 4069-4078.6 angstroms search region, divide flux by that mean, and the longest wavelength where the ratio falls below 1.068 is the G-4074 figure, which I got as 4078.10 angstroms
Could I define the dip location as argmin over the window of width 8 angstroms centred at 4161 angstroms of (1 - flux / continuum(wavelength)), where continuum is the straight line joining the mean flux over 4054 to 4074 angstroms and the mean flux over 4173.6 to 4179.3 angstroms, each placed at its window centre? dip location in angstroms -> 4162.53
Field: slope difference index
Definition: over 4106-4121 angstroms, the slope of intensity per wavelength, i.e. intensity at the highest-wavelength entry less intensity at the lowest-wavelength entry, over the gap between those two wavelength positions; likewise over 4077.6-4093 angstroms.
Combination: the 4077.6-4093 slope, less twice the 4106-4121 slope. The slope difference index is -0.10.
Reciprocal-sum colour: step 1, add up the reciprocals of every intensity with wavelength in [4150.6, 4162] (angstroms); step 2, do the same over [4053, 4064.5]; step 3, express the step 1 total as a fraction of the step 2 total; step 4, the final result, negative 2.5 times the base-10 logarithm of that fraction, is 0.12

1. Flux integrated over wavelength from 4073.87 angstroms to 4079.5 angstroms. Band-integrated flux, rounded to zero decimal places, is 90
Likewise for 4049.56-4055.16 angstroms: 89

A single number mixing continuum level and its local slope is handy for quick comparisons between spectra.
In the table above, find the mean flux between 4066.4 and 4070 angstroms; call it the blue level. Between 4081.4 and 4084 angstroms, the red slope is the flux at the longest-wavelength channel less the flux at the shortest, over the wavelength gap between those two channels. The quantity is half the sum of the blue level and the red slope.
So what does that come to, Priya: 8.20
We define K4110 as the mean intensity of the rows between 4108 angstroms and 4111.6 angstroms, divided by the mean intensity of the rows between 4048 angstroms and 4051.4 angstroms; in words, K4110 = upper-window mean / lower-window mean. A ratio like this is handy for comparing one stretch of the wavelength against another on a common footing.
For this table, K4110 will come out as 1.05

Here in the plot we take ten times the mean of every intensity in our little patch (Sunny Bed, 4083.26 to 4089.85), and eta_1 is 175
